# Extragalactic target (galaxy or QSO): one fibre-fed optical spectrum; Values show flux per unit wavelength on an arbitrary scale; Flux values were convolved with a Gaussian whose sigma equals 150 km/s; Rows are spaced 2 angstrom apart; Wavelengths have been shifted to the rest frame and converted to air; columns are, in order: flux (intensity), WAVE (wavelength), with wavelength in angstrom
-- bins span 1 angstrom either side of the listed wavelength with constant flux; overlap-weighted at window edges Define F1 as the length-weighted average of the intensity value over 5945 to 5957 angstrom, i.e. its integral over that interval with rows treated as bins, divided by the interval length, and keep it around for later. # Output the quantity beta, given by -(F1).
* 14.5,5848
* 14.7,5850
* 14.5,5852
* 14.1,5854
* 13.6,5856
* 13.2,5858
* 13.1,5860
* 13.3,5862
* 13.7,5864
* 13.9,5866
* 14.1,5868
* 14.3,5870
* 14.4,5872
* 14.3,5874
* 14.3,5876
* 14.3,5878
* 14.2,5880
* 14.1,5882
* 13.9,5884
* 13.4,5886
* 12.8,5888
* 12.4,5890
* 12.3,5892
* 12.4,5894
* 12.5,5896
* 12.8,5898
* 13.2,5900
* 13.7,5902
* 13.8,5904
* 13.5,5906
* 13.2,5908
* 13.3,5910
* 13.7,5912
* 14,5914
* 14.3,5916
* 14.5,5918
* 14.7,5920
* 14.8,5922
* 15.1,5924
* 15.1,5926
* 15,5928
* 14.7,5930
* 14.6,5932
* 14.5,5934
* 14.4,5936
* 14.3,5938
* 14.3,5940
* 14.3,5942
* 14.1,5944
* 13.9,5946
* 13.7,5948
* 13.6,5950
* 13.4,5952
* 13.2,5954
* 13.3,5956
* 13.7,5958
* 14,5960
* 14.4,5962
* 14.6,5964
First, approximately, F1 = 13.5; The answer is -13.5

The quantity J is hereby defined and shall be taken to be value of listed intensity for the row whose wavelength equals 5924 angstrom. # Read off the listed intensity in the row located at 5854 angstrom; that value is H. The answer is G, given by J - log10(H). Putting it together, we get 14.0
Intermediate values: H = 14.1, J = 15.1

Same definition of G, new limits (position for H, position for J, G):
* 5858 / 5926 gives 14.0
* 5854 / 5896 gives 11.4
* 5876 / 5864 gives 12.5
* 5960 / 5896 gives 11.4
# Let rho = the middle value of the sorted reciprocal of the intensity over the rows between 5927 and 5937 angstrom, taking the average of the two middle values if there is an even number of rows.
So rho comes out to 0.068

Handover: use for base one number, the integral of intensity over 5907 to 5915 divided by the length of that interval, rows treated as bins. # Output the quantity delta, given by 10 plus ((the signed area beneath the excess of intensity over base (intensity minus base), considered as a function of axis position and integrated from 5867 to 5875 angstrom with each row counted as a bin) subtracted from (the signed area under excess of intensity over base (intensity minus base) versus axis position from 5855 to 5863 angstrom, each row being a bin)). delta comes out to 2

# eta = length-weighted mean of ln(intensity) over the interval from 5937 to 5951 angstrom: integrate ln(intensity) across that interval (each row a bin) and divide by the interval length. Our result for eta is 2.64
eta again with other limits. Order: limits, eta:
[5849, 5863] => 2.62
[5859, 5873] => 2.63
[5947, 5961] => 2.61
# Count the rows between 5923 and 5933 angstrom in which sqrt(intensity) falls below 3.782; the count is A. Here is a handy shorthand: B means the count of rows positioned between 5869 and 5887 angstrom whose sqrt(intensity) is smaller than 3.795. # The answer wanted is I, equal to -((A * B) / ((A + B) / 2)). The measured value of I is 0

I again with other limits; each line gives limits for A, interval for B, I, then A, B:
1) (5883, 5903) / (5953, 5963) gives -7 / 10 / 5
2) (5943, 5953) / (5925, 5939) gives -3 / 5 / 2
